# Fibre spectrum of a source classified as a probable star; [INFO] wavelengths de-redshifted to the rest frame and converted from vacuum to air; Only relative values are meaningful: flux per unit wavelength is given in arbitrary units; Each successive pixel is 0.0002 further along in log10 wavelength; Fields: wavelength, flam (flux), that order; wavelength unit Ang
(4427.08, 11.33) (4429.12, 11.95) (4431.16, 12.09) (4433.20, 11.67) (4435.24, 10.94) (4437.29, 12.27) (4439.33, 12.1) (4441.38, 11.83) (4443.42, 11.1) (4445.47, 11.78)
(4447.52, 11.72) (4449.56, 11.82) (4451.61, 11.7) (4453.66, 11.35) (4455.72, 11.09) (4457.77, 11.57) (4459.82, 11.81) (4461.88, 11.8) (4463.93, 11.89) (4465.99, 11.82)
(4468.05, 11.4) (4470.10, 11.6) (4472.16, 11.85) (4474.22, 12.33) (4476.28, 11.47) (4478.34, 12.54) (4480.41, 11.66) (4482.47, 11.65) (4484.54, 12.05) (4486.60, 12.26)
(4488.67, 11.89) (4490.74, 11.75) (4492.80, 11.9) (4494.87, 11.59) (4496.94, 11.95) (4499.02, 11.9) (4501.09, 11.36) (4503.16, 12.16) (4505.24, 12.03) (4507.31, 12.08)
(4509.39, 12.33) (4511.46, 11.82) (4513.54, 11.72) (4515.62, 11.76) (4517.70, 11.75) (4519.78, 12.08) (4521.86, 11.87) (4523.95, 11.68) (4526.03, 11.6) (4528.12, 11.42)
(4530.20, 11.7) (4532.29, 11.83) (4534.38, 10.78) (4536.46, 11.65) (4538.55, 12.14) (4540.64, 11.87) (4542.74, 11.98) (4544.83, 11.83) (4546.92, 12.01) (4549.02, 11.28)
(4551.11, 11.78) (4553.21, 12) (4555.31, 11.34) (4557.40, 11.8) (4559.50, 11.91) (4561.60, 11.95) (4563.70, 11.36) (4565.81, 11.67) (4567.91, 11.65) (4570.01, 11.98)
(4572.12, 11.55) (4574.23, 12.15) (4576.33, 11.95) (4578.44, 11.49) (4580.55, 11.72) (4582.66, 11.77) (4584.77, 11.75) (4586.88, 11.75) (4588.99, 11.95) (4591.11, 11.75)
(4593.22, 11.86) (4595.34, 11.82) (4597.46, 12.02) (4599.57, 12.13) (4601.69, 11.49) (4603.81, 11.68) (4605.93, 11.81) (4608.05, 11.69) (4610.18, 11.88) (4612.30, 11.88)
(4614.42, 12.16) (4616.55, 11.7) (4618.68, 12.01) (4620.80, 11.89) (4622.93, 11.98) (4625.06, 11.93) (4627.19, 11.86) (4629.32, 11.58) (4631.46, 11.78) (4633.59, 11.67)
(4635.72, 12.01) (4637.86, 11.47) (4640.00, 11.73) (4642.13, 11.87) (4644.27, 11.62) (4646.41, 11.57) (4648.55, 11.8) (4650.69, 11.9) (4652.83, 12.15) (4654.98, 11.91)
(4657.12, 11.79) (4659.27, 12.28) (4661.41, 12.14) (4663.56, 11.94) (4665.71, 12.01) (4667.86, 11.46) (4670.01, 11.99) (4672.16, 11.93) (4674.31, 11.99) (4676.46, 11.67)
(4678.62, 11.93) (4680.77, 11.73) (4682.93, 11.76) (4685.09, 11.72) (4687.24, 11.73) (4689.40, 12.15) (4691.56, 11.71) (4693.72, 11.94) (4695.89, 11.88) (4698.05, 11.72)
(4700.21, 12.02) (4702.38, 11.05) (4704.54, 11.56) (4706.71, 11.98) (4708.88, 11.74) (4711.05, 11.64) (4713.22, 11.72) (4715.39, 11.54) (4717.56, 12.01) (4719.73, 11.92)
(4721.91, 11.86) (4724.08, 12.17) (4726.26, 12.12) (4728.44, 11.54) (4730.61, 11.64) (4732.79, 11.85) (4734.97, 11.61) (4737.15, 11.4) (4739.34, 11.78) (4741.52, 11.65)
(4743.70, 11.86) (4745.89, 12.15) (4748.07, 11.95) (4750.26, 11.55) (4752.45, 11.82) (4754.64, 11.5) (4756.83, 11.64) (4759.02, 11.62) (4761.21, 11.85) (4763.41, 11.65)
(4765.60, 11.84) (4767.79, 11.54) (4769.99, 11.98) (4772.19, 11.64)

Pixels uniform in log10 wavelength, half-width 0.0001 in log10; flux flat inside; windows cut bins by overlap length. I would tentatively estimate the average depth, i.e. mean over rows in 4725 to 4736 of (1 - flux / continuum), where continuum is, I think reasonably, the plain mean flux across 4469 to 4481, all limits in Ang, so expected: 0.013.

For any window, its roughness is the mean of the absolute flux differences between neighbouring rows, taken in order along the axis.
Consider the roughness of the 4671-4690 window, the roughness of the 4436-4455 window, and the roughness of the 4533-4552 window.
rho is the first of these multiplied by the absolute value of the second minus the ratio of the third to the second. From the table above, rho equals 0.17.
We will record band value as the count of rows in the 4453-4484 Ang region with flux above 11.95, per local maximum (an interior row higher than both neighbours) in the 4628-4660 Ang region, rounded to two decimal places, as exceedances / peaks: 0.50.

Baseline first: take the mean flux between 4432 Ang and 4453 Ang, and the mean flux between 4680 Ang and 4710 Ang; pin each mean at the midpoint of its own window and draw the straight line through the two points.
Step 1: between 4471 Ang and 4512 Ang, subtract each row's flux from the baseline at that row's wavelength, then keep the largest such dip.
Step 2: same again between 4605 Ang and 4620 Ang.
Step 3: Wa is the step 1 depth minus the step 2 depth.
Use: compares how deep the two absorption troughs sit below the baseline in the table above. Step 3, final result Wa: 0.3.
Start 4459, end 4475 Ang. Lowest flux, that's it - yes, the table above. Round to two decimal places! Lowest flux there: 11.40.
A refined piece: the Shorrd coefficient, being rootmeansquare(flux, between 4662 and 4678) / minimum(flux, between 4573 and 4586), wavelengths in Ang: 1.03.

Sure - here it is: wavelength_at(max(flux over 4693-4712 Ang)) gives 4700.21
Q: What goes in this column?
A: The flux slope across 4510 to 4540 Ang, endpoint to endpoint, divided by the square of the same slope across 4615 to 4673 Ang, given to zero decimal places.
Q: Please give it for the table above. 691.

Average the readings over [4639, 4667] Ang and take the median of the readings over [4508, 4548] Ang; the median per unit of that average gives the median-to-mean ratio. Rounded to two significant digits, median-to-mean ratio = 0.99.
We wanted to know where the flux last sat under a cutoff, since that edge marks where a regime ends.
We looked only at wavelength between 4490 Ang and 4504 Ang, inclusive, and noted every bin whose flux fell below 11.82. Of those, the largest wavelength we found 4501.09 Ang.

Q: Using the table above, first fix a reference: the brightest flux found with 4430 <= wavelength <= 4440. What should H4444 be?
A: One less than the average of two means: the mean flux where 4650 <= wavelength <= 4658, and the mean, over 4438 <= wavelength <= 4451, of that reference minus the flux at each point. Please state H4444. 5.24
